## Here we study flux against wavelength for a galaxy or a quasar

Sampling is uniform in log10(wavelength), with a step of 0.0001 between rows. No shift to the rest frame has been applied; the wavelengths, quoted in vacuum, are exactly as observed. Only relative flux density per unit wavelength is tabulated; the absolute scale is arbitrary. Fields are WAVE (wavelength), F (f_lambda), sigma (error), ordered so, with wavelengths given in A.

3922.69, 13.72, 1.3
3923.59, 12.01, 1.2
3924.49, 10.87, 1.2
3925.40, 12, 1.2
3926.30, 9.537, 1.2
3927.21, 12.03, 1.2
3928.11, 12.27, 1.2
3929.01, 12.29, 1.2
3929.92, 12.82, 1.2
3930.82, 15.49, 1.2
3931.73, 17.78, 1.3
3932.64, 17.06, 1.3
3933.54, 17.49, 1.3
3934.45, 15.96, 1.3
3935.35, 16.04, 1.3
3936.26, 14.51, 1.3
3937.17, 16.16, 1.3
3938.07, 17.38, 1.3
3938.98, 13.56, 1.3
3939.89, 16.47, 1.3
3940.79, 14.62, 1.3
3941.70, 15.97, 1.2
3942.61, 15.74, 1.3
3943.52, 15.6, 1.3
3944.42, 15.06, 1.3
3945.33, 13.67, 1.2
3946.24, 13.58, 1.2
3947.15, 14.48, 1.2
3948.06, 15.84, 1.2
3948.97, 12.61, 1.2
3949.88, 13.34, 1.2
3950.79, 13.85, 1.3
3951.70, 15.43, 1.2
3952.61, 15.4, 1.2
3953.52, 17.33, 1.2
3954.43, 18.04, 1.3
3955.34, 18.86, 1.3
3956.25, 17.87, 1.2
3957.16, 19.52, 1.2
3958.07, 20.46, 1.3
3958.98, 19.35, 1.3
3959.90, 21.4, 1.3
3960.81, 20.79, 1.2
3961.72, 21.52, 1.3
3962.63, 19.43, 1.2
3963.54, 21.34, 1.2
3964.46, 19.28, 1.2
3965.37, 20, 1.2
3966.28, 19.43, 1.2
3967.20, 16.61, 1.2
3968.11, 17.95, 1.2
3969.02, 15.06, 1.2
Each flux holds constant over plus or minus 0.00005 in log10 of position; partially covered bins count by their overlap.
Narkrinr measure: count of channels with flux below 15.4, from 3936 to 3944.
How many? 3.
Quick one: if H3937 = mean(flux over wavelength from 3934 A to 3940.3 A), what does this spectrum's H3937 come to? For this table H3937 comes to 16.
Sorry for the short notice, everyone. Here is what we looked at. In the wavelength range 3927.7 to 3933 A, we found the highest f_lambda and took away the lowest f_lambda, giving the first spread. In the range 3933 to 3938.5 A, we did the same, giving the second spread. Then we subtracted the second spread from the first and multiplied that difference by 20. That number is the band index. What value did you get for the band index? 51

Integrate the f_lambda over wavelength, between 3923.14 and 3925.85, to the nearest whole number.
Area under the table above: 32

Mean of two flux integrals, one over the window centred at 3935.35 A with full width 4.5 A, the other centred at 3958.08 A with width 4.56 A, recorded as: 81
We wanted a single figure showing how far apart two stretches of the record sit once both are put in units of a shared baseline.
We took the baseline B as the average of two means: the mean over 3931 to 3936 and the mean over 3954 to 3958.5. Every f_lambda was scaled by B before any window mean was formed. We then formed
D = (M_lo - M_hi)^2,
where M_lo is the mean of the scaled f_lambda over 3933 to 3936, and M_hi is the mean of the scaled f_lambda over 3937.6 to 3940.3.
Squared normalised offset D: 0.001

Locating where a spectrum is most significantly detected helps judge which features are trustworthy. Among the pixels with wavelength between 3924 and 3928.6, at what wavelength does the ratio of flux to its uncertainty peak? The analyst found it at 3928.11 A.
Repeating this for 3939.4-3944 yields 3941.70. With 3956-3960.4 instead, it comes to 3959.90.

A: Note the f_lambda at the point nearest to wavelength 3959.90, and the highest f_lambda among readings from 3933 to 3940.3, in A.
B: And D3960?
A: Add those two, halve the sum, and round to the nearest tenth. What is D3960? 19.4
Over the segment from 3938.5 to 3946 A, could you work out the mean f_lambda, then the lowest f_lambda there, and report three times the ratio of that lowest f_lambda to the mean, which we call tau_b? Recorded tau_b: 2.70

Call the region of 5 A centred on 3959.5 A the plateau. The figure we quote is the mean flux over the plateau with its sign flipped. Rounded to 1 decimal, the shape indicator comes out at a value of -20.5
